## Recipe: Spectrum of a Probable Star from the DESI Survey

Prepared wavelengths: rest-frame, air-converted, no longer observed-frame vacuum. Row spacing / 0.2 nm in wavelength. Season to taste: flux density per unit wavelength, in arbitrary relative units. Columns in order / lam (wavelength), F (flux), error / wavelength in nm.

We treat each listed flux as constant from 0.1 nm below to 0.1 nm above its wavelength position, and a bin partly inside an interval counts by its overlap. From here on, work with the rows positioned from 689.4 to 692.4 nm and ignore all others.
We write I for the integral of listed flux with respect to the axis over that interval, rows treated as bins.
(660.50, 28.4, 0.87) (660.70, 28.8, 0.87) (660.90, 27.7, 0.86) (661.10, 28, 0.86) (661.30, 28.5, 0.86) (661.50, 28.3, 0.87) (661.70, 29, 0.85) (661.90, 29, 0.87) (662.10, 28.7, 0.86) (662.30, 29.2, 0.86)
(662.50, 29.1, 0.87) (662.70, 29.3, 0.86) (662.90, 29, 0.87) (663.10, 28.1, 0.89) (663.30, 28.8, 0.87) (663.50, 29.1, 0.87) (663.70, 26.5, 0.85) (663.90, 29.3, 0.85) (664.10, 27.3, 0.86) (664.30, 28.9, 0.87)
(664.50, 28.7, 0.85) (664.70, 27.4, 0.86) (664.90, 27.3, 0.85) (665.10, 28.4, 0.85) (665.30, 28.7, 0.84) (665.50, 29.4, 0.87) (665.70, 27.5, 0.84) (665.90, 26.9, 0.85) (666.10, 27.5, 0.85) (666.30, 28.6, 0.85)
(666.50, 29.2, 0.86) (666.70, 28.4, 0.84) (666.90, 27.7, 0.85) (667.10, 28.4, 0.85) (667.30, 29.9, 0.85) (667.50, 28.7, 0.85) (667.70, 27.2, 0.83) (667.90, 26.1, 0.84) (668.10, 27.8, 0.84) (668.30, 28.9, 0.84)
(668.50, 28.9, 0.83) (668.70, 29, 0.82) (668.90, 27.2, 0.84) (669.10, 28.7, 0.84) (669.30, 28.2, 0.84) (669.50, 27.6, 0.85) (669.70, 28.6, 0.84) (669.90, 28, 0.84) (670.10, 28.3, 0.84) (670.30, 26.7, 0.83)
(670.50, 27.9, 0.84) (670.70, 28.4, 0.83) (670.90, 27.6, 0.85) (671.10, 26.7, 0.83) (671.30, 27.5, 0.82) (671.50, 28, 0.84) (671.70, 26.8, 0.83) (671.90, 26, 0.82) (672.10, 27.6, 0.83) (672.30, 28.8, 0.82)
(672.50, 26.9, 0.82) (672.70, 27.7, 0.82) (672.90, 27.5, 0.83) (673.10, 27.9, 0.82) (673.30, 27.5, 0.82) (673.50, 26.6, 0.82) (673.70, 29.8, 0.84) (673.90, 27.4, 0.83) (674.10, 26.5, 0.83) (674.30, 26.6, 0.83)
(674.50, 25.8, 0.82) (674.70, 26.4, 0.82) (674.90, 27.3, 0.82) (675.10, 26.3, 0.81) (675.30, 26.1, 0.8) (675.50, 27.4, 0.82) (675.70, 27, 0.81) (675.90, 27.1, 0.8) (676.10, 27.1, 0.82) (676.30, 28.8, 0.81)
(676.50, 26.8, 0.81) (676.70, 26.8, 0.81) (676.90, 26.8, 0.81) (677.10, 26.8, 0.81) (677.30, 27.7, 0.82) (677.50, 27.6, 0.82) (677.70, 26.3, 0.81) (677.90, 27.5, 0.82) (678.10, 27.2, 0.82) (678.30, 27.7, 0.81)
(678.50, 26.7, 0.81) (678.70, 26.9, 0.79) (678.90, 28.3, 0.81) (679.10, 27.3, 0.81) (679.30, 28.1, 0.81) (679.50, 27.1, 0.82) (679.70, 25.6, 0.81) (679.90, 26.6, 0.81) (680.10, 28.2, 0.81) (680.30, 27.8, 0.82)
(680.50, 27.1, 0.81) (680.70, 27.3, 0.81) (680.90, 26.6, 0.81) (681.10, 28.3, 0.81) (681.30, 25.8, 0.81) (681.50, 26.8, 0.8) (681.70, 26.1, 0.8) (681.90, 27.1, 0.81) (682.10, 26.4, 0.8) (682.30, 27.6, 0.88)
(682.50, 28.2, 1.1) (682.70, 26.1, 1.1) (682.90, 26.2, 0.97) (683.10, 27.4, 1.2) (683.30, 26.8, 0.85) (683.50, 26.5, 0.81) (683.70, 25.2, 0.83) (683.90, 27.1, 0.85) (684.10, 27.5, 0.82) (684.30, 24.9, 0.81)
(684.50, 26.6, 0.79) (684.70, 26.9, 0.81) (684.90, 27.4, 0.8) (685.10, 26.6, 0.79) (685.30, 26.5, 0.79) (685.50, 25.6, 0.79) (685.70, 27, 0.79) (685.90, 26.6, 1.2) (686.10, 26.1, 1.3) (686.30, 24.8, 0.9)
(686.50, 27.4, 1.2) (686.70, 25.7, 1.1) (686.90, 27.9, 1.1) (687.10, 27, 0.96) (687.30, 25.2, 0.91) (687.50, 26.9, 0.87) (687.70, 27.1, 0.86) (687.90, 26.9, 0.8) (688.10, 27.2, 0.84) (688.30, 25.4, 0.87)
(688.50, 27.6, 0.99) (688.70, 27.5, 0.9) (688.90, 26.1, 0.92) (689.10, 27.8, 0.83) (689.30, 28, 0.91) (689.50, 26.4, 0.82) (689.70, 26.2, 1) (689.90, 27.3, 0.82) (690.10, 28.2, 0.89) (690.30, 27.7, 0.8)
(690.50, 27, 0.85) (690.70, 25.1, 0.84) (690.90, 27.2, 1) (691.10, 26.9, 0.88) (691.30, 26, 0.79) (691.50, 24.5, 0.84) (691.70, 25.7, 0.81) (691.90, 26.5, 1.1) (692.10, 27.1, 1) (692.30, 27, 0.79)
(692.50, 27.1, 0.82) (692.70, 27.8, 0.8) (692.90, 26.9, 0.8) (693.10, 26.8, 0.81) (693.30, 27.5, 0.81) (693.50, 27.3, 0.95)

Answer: 80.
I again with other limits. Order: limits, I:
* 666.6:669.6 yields 85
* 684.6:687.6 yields 80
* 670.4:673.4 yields 83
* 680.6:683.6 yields 81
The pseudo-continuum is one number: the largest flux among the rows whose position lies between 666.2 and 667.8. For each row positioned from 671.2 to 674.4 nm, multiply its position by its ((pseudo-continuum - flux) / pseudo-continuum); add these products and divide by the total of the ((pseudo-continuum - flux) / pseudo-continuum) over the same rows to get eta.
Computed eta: 672.81 nm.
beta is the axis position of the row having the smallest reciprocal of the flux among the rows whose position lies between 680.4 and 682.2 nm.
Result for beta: 681.10 nm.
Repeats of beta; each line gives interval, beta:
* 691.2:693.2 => 692.70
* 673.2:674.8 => 673.70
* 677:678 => 677.30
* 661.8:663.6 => 662.70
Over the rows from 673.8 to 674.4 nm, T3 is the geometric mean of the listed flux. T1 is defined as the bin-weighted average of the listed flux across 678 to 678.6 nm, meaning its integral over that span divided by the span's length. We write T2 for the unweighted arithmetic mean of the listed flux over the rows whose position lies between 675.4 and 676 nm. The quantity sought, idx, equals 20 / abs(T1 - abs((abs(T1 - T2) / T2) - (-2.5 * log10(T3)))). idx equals 0.846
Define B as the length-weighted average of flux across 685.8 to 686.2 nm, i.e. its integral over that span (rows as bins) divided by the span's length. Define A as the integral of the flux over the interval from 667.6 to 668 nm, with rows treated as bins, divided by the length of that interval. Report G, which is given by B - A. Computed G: -0.3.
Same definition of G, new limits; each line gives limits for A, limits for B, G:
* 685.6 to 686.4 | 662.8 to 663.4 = 2.5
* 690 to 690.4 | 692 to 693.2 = -0.8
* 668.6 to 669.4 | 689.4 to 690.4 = -1.1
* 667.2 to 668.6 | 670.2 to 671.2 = -0.8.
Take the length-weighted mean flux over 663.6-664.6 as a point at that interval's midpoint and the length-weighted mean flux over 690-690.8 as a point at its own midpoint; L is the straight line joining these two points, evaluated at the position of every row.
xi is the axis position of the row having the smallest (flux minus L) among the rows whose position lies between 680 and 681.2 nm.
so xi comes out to 680.90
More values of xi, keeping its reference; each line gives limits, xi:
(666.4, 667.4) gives 666.90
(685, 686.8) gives 686.30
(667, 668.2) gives 667.90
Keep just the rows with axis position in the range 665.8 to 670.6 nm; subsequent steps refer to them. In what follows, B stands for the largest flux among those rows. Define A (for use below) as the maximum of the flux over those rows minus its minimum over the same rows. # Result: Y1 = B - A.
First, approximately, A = 3.8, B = 29.9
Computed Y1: 26.1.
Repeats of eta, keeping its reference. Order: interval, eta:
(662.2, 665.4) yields 664.02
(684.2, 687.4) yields 685.79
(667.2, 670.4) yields 668.90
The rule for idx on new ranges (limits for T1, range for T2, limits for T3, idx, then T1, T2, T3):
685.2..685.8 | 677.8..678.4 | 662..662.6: 0.882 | 26.4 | 27.5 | 29.0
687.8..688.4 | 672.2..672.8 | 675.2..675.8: 0.874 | 26.5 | 27.8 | 26.8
